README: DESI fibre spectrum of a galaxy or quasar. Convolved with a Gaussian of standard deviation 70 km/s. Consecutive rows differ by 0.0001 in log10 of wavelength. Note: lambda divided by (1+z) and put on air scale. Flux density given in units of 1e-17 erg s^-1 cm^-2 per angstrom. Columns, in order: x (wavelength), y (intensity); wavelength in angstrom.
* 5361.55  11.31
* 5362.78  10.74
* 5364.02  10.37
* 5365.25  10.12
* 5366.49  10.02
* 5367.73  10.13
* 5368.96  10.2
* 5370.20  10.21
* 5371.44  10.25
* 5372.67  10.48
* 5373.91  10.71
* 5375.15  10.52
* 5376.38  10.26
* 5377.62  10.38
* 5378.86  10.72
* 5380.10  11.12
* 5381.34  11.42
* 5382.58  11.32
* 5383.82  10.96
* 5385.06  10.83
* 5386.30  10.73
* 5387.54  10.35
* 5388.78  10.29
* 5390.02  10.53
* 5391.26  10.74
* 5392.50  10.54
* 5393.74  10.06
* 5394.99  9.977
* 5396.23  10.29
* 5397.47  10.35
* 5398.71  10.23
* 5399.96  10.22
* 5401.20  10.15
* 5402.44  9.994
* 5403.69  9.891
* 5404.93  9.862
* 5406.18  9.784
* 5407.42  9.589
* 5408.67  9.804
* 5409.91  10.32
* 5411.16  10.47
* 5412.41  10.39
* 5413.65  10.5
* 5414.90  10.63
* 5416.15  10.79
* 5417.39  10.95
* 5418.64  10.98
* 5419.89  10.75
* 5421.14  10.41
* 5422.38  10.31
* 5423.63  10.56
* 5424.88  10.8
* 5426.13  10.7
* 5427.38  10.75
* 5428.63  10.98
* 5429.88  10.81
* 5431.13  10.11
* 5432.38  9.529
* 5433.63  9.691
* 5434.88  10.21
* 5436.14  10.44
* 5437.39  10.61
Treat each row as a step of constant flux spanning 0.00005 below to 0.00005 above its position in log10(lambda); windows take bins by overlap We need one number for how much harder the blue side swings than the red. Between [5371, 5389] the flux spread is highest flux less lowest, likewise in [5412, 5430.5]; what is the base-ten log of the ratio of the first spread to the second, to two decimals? 0.24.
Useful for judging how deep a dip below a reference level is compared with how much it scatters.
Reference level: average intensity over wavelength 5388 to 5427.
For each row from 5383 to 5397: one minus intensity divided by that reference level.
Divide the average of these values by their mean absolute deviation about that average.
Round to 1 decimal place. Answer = -0.5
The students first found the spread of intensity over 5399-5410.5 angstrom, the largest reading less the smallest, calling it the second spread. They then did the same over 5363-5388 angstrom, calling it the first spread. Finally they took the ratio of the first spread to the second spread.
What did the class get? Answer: 1.9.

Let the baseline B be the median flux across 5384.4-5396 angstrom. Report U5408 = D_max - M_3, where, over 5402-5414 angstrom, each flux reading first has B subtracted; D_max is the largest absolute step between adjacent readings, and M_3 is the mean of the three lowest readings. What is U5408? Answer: 1.32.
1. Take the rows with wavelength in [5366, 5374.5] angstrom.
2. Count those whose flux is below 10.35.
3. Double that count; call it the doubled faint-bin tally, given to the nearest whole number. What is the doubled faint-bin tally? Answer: 10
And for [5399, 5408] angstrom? 14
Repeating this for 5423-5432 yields 2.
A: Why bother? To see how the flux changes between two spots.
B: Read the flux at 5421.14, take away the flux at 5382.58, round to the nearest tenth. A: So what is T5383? -0.9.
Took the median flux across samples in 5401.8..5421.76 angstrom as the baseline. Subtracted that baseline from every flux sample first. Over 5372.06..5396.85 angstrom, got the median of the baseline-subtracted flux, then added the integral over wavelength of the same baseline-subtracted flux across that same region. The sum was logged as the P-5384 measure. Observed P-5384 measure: 5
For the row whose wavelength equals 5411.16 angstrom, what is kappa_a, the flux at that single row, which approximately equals 10.47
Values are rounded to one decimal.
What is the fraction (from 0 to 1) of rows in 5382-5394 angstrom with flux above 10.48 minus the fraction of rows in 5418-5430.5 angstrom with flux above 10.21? -0.3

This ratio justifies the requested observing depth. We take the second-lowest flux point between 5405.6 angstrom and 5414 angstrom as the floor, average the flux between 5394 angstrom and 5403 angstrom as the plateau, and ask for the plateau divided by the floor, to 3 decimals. 1.040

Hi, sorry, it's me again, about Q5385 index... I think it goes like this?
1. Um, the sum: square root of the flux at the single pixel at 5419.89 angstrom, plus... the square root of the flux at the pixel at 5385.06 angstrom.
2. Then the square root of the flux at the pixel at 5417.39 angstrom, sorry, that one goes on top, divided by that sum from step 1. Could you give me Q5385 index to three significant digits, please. 0.504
